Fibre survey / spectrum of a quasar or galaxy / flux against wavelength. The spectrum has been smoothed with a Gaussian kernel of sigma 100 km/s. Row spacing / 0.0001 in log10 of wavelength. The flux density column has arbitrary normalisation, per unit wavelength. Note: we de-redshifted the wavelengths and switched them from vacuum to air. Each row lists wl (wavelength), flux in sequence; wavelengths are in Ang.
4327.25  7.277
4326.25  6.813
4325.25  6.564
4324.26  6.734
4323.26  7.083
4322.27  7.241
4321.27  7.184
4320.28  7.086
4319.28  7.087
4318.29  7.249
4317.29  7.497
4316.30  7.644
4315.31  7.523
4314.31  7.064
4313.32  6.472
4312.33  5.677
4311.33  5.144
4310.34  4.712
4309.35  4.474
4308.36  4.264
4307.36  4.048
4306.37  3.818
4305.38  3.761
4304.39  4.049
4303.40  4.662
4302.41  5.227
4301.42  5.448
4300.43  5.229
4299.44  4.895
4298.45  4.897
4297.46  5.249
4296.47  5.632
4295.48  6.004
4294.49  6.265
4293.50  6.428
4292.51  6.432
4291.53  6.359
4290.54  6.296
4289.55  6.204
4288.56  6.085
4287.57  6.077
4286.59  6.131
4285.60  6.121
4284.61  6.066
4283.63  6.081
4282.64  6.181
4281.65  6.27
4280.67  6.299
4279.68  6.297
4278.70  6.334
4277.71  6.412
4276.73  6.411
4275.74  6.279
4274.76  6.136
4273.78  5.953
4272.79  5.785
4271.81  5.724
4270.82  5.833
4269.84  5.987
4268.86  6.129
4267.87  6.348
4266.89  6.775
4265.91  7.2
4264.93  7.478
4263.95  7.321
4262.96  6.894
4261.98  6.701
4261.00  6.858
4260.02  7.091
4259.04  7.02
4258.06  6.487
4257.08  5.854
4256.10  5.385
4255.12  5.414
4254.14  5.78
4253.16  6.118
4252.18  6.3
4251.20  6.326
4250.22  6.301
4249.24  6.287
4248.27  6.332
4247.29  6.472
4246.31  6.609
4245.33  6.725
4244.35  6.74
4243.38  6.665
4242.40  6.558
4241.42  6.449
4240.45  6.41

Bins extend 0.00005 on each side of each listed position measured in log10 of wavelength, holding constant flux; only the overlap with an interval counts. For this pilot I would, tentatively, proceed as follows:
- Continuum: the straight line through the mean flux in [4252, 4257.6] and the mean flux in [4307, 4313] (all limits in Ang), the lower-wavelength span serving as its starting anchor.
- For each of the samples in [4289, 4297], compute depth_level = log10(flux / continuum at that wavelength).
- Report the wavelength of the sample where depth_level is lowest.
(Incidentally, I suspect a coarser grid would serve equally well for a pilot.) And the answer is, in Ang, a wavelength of 4296.47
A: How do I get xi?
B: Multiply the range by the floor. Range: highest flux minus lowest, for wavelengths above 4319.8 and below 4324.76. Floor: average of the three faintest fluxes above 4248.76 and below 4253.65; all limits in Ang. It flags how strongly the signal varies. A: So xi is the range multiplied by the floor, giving 3.2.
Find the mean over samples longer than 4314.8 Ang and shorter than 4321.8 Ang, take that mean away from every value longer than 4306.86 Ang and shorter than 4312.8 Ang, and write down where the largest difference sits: 4312.33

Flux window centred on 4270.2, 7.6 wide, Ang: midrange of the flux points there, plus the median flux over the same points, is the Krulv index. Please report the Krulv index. 12.2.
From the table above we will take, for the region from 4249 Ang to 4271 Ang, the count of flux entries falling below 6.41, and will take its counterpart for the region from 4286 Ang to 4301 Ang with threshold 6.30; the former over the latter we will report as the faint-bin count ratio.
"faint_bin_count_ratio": 1.08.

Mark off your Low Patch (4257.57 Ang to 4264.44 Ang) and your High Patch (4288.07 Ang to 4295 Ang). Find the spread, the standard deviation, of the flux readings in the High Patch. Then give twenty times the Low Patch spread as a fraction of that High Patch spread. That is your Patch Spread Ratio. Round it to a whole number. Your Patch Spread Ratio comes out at 43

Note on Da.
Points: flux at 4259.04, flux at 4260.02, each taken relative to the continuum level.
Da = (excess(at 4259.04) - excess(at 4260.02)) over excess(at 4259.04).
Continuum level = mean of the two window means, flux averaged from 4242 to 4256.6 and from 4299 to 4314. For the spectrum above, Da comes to 0.0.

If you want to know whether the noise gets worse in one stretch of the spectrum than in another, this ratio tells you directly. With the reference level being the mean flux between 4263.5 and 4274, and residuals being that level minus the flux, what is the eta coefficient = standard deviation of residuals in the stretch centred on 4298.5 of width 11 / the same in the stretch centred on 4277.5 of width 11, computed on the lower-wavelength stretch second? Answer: 3.0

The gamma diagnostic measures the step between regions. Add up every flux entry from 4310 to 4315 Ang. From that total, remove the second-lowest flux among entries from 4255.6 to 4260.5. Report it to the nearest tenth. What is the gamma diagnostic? 23.2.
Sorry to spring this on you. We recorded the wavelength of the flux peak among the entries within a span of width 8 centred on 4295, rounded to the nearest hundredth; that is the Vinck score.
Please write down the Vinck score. 4292.51 Ang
